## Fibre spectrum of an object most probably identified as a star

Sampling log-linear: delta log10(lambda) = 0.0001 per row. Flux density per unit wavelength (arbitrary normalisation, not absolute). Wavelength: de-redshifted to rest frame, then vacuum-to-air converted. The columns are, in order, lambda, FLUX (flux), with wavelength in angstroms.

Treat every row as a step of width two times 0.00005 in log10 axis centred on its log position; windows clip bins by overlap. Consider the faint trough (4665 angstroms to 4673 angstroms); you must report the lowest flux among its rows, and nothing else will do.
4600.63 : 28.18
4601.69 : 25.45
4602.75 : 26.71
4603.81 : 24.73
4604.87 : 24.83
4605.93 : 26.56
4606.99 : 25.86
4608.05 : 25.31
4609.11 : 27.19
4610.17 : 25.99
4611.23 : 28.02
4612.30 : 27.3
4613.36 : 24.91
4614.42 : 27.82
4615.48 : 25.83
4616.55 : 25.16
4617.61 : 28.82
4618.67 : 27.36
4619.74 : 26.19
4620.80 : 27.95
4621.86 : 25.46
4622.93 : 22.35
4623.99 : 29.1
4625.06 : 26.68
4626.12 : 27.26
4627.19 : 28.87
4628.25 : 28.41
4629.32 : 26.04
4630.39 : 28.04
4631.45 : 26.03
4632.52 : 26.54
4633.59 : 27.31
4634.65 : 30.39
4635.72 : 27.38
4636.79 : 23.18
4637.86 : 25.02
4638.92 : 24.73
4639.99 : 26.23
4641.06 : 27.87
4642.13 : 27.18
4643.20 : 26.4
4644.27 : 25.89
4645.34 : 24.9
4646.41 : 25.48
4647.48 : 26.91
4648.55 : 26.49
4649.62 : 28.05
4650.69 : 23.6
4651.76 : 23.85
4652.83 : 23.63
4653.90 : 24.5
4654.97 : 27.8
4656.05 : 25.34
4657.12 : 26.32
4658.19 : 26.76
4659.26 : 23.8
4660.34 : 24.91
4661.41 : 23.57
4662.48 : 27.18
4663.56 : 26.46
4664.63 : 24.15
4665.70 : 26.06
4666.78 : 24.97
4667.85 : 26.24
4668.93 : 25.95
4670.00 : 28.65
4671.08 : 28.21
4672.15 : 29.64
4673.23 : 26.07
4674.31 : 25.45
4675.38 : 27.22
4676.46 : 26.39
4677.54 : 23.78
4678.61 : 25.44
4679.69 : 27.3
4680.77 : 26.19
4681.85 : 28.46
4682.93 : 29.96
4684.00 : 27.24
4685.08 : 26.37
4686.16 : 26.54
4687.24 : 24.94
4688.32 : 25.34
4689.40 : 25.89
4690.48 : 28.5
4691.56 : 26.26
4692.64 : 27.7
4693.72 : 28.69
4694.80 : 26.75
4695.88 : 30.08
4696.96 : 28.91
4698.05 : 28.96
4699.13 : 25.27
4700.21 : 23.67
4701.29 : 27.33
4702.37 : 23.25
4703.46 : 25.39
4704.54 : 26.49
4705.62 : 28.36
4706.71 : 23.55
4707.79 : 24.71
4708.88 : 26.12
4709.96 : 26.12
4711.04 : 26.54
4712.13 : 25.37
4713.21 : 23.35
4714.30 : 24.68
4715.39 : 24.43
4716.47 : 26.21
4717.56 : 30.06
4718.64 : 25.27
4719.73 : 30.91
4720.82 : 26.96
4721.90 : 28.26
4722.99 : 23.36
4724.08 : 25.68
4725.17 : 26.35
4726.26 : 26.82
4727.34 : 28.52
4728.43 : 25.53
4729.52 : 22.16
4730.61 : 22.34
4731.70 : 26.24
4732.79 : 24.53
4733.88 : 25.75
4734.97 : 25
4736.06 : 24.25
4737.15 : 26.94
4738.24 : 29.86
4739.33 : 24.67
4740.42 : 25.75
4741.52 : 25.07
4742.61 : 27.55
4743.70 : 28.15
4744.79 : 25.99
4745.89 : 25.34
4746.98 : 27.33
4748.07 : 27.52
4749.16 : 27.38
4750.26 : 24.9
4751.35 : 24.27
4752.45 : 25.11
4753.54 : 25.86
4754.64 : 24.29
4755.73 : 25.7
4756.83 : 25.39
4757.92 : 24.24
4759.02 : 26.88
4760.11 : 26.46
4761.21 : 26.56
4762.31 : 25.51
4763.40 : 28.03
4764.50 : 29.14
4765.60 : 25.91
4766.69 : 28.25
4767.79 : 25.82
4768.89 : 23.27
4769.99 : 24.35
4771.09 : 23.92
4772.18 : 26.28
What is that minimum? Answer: 24.97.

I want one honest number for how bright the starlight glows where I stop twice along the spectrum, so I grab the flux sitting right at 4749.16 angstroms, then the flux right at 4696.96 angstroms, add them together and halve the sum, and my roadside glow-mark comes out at 28.1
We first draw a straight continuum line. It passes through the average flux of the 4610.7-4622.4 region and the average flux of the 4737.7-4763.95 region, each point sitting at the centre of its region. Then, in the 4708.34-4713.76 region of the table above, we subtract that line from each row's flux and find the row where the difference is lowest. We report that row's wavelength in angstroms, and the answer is 4713.21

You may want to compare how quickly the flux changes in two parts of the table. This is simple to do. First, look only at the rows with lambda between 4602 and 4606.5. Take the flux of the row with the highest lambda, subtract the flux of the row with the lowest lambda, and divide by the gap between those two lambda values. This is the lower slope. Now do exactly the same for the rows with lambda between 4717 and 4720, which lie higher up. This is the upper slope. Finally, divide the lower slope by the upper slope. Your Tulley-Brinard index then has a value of -0.1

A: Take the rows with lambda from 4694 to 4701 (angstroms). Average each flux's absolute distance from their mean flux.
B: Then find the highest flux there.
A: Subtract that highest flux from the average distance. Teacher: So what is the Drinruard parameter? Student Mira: -28.0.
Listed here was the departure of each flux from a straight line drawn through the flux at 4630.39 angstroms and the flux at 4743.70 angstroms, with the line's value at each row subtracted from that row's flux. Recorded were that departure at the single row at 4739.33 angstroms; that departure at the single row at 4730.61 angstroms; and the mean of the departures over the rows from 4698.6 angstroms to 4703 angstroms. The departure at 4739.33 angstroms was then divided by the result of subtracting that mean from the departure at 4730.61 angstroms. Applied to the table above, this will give 1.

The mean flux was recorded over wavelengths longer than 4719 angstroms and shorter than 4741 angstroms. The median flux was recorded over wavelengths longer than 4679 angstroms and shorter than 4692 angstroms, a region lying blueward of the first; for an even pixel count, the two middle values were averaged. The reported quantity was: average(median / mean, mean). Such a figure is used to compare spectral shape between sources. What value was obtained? 13.5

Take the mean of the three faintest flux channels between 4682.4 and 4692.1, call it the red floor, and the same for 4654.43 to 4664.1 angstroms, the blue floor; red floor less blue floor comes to 1.3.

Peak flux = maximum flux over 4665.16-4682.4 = 29.64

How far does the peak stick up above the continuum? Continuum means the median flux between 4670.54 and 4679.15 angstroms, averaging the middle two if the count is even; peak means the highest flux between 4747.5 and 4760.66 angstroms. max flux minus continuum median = 1.3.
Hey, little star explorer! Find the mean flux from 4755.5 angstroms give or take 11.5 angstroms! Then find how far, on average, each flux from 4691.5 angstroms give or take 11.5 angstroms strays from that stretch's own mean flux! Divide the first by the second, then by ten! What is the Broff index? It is 1.70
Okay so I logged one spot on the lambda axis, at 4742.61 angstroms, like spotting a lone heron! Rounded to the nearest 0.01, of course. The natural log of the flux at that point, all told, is 3.32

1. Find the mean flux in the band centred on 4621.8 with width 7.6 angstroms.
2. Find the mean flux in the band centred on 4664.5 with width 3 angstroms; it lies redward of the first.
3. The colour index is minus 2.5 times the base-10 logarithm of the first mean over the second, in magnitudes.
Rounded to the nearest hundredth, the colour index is -0.04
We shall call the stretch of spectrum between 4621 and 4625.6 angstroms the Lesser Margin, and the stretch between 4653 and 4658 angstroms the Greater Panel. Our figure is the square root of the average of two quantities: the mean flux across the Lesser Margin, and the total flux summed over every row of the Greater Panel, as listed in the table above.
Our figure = 8.06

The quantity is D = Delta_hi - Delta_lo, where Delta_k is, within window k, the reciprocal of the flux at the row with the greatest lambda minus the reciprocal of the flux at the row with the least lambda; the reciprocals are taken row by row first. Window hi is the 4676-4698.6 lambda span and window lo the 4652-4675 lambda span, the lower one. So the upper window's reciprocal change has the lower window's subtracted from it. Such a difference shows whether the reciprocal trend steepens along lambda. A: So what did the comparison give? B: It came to 0.000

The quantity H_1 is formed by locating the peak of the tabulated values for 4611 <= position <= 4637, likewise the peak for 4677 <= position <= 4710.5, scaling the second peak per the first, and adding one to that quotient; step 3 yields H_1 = 1.99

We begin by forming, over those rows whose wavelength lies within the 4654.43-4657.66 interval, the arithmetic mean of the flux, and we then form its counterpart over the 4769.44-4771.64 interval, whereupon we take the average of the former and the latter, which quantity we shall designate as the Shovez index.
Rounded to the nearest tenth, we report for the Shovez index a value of 25.3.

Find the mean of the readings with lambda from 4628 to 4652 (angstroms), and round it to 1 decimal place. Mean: 26.3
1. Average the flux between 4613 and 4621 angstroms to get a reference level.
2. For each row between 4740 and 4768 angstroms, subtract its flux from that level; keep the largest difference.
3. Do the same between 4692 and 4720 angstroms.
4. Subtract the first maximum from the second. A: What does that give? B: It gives 1.0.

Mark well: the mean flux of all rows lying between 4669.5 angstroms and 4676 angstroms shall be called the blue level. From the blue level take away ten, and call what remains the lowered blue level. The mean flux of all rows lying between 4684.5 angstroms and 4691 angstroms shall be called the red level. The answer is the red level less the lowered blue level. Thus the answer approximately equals 8.7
